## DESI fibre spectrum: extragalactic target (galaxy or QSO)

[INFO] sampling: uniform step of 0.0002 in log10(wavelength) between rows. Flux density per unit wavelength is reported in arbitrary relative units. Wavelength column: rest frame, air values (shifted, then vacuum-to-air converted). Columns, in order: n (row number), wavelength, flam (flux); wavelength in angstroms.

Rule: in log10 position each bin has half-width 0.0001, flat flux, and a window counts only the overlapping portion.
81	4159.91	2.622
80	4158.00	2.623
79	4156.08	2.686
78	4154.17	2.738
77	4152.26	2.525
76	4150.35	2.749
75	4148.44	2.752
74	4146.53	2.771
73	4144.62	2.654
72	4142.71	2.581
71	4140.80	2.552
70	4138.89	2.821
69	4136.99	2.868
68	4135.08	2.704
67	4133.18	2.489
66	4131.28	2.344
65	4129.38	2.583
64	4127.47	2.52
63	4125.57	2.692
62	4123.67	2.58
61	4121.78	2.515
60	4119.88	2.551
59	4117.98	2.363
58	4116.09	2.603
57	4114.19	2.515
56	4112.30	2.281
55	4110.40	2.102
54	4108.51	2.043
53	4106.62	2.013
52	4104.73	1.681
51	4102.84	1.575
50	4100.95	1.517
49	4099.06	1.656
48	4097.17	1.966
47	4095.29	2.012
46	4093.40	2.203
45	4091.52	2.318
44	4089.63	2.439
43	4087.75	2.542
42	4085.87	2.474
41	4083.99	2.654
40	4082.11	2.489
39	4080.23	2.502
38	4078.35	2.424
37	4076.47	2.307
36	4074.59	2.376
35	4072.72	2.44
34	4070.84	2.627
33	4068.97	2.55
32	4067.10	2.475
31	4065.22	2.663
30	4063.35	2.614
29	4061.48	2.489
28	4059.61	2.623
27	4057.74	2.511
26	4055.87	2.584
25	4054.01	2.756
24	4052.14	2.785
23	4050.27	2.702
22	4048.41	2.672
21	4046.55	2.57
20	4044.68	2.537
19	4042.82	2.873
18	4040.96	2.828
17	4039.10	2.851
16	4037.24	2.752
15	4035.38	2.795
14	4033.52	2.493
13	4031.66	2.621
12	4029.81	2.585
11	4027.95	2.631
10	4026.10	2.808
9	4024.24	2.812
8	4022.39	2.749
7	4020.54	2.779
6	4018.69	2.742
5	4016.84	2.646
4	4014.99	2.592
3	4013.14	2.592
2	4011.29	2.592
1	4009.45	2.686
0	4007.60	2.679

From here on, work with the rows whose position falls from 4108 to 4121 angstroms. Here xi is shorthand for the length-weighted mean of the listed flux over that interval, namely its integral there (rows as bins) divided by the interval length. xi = 2.36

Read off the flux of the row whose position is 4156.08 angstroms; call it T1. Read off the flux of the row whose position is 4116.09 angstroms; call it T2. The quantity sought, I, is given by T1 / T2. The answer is 1.03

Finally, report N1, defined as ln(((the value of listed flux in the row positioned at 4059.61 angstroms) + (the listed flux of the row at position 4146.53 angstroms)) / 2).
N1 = 0.992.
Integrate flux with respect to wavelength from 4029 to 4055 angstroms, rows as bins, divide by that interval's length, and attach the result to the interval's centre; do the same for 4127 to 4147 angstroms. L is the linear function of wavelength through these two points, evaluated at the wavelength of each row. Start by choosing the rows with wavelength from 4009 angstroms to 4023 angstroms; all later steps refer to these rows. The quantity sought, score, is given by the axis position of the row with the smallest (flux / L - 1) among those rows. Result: 4011.29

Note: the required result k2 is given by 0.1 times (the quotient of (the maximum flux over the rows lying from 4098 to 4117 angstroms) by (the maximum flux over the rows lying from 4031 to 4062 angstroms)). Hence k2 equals 0.091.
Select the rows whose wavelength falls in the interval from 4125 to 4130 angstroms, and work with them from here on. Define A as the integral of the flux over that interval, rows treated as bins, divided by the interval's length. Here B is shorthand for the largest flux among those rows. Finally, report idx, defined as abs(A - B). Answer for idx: 0.10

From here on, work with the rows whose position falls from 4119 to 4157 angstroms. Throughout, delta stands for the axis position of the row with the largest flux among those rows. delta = 4136.99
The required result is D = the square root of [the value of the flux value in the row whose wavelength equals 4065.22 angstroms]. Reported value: 1.63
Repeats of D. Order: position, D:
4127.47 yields 1.59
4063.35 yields 1.62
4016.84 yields 1.63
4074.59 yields 1.54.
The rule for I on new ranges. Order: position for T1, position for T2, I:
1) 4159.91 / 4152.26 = 1.04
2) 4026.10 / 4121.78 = 1.12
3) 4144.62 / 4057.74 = 1.06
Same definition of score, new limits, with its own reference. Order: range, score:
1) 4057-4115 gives 4100.95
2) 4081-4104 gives 4100.95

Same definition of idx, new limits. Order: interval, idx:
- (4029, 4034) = 0.05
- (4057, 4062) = 0.08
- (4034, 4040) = 0.08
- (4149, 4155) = 0.07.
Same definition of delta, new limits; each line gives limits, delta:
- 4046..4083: 4052.14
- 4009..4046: 4042.82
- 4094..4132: 4125.57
